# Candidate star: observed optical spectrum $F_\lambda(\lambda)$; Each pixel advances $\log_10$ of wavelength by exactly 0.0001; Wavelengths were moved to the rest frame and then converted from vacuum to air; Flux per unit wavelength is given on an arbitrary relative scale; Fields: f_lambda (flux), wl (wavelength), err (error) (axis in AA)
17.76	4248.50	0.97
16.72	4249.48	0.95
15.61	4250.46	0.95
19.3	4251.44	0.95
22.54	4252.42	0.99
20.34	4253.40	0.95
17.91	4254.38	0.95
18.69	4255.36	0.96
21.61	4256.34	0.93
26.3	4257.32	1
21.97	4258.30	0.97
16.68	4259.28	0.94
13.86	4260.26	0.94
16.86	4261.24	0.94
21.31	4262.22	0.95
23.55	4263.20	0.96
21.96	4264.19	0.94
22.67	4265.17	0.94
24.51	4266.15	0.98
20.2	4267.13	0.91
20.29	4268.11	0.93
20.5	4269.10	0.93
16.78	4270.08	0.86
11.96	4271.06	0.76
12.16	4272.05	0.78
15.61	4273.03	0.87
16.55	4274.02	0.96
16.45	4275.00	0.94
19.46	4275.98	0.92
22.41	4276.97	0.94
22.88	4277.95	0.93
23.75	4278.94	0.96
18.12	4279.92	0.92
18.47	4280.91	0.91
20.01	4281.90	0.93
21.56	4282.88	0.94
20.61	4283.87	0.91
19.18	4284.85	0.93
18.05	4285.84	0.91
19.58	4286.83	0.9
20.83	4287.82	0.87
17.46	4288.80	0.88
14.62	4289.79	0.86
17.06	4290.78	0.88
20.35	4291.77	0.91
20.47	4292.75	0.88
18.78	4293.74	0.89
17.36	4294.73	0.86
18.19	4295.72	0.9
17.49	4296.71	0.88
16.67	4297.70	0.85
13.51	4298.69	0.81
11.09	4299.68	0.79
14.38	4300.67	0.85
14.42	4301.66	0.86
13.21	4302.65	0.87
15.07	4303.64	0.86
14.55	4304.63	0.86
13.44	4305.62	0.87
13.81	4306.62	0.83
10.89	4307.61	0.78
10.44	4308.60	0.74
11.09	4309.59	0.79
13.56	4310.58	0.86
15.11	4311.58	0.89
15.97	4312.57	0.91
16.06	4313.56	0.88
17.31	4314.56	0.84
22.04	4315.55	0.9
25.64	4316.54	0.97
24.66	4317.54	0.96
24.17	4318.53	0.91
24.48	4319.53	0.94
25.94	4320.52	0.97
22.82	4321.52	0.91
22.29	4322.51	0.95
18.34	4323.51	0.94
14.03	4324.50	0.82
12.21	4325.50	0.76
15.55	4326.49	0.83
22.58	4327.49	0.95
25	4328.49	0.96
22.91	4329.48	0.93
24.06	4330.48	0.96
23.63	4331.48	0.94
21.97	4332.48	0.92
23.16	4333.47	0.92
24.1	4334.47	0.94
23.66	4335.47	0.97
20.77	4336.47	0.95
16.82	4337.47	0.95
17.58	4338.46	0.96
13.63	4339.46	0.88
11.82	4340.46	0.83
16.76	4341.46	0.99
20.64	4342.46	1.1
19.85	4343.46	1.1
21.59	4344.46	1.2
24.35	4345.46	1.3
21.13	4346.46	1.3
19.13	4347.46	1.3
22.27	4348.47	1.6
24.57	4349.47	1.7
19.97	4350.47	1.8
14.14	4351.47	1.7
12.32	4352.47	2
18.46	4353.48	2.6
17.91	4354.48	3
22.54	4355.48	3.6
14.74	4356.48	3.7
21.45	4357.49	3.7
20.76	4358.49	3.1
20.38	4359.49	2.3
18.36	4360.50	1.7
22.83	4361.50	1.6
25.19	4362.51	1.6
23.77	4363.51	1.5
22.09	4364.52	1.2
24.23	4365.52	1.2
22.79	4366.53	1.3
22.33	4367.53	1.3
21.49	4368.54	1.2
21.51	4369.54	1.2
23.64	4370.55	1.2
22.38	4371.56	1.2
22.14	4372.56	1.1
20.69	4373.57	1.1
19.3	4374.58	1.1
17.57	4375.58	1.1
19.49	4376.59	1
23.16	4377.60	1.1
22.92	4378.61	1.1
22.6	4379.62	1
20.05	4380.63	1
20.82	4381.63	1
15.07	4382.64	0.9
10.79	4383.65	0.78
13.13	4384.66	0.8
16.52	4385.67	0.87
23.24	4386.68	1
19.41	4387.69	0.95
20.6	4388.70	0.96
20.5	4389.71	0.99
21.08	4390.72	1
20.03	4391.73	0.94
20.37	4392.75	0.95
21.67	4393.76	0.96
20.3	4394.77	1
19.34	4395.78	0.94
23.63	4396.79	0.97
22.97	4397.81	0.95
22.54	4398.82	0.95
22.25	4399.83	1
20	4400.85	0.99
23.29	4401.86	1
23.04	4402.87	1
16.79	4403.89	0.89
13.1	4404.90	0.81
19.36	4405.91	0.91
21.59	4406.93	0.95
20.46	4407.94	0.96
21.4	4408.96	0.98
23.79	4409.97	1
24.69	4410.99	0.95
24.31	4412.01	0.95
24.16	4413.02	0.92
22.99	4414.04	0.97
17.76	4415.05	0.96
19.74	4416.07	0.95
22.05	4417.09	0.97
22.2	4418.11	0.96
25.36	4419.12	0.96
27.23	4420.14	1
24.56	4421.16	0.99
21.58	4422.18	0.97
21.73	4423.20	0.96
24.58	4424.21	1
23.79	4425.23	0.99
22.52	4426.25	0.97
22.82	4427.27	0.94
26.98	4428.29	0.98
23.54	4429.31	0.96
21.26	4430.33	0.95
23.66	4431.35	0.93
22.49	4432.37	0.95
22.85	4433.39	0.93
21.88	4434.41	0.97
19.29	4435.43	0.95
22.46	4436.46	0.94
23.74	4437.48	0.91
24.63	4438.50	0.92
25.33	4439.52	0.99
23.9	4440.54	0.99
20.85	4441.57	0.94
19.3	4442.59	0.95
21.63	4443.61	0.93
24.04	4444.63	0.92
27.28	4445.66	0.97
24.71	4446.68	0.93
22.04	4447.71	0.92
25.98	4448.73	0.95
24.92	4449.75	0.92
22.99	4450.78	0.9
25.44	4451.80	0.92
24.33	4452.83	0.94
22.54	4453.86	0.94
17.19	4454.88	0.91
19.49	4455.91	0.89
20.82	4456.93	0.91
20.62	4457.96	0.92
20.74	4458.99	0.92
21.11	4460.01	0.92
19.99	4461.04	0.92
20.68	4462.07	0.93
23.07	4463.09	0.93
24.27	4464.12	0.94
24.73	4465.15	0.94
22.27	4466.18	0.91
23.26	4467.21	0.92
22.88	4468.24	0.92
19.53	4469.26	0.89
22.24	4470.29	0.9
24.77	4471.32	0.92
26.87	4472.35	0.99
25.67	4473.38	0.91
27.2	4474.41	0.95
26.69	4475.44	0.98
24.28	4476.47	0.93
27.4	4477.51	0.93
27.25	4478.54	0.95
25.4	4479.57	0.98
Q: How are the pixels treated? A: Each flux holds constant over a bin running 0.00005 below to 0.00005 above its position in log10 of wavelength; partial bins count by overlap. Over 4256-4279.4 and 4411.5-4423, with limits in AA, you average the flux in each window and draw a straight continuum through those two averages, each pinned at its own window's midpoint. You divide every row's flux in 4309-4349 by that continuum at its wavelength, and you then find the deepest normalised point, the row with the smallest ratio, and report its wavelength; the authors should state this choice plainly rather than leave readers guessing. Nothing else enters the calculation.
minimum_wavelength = 4309.59 AA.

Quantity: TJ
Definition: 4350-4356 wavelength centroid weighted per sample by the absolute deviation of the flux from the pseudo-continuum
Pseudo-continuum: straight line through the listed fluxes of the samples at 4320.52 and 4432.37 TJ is 4352.6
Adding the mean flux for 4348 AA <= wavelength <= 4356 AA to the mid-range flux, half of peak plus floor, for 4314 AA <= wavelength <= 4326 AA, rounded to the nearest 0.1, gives 38.1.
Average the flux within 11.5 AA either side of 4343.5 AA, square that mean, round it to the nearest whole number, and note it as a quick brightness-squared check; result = 377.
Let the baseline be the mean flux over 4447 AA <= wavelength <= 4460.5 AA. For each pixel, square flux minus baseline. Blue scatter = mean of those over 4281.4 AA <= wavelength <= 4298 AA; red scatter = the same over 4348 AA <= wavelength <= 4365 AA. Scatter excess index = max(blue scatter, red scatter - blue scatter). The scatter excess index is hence 15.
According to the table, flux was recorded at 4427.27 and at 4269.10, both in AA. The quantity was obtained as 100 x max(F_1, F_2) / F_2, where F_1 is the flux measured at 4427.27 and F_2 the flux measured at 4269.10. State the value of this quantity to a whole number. 111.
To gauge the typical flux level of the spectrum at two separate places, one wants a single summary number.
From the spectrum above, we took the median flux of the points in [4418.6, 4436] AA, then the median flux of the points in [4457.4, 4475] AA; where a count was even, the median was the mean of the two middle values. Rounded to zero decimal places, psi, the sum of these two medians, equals 46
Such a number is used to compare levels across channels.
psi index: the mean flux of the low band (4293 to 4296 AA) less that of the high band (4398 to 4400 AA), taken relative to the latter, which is -0.19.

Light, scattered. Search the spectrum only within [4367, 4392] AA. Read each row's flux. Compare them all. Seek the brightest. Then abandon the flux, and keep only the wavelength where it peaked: 4370.55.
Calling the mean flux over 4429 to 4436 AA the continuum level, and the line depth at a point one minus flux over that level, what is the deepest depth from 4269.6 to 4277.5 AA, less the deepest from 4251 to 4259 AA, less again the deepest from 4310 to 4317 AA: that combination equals -0.12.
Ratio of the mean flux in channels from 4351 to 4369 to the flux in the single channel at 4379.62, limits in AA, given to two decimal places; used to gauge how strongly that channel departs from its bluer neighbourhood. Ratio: 0.90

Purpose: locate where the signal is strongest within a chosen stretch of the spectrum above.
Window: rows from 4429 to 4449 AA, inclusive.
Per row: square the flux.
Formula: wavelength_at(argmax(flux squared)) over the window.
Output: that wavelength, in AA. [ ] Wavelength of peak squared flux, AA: 4445.66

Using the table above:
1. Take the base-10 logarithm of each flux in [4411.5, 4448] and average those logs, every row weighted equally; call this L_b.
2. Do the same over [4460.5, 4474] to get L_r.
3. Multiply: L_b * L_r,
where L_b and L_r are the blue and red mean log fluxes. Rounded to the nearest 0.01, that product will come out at 1.85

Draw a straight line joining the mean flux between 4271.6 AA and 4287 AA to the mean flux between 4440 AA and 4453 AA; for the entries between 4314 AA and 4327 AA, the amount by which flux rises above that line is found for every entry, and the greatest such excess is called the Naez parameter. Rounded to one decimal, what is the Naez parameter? 5.8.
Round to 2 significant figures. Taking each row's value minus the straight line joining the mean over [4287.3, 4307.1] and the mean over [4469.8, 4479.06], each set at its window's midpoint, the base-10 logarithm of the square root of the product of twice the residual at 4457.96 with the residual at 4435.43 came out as 0.79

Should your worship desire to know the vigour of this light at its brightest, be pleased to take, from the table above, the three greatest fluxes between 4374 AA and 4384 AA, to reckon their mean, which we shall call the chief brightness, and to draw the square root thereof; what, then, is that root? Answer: 4.78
